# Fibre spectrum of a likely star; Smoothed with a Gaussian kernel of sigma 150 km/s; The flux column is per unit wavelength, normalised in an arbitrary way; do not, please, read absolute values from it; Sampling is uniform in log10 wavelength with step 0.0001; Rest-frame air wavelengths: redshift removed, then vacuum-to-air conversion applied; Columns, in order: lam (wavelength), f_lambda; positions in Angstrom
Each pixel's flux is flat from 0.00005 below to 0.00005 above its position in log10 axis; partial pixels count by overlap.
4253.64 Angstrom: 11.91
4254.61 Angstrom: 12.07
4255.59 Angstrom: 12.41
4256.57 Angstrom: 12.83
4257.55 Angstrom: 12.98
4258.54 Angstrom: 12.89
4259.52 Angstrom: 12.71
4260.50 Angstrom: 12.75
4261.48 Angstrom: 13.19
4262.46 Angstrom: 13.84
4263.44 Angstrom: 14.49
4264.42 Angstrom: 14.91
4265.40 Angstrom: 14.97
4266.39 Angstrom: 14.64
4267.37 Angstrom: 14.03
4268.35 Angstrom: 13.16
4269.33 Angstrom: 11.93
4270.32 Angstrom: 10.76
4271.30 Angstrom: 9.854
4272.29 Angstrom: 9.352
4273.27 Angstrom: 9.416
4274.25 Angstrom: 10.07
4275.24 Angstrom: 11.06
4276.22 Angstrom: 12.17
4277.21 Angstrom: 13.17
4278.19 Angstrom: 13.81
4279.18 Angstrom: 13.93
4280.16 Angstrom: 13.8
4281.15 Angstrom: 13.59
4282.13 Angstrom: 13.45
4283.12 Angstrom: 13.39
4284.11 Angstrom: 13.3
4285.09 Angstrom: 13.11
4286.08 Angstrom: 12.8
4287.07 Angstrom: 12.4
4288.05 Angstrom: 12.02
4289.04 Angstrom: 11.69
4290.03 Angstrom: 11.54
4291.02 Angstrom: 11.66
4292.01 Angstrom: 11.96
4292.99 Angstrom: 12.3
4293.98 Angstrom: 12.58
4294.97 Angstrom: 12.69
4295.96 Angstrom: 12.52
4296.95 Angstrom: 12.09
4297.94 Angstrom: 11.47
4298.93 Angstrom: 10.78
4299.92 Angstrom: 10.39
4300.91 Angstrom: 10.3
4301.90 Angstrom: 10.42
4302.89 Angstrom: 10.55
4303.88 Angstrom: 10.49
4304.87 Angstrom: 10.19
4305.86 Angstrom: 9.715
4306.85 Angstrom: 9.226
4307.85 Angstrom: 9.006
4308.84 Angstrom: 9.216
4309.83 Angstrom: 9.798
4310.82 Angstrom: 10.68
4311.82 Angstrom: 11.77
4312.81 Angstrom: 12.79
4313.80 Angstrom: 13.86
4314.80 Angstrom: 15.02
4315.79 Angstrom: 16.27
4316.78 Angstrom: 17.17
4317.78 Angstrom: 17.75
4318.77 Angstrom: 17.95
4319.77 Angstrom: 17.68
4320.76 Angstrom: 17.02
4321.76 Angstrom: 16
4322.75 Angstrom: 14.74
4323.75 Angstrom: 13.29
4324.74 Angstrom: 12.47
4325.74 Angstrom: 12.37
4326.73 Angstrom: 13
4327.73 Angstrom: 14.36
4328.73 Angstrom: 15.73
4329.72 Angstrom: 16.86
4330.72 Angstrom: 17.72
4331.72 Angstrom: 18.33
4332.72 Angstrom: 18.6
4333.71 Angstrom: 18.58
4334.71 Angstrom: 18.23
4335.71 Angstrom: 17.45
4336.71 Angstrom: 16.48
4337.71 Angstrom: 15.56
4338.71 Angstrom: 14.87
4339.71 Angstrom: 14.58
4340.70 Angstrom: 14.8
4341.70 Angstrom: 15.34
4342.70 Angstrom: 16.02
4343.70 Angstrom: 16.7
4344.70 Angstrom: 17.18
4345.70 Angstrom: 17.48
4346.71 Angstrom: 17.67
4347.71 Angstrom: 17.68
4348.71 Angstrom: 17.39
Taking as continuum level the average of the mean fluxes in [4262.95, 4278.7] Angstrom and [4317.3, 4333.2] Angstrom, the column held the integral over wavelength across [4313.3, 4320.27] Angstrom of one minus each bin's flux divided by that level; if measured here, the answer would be -1.2 Angstrom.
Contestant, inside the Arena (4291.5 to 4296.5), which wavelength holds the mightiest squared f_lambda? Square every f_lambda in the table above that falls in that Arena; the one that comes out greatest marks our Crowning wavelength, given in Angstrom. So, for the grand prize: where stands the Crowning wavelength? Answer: 4294.97 Angstrom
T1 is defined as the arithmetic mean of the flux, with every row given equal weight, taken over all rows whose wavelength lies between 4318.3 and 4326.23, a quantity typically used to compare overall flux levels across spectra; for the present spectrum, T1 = 15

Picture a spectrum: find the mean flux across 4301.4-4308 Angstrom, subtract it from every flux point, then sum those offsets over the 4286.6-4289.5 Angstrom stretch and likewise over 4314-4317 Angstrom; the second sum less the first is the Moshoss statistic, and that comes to 12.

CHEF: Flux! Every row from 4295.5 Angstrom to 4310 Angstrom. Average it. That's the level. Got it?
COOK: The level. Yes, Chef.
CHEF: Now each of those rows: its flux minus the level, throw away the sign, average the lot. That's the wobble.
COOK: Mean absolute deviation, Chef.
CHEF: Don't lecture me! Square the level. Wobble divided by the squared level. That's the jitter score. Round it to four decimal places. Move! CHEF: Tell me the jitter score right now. 0.0067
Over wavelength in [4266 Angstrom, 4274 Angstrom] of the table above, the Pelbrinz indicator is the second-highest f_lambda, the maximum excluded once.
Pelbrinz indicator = 14.03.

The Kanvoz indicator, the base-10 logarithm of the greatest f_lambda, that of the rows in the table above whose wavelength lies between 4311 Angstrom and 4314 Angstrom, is 1.14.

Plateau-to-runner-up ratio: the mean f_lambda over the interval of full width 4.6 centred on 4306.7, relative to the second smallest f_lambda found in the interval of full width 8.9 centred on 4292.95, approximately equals 0.81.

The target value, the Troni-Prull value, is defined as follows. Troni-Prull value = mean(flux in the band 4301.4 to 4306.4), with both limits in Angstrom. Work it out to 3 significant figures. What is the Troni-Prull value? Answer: 10.3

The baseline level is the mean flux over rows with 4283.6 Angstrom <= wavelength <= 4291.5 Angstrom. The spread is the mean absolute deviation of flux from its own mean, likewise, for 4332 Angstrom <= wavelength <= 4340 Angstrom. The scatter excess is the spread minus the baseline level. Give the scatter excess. -10.9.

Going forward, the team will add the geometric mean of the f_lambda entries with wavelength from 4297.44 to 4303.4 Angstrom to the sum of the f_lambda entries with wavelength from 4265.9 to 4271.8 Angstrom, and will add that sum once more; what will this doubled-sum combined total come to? 159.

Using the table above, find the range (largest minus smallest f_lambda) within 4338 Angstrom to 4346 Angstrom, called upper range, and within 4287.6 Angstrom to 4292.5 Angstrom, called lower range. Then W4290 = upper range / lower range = 6.0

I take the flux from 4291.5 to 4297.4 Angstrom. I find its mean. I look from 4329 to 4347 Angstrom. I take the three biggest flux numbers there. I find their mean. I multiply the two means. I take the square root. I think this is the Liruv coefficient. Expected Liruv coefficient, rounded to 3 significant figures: 15.1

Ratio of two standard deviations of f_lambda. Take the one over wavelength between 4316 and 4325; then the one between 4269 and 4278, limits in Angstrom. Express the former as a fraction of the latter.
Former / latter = 1.5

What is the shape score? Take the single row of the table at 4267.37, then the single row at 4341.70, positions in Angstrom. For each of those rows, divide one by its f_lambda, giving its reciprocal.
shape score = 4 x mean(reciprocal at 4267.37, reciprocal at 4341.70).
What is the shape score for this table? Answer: 0.27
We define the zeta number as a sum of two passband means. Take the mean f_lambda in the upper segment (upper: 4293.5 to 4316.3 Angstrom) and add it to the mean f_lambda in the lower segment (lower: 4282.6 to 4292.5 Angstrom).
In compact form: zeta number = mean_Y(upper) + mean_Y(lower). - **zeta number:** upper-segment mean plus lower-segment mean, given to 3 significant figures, 23.8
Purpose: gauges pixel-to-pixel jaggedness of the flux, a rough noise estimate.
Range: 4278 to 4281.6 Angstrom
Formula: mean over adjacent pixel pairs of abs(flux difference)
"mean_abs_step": 0.15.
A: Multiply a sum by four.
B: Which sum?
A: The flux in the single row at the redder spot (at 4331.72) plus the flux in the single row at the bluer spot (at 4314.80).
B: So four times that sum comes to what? 133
